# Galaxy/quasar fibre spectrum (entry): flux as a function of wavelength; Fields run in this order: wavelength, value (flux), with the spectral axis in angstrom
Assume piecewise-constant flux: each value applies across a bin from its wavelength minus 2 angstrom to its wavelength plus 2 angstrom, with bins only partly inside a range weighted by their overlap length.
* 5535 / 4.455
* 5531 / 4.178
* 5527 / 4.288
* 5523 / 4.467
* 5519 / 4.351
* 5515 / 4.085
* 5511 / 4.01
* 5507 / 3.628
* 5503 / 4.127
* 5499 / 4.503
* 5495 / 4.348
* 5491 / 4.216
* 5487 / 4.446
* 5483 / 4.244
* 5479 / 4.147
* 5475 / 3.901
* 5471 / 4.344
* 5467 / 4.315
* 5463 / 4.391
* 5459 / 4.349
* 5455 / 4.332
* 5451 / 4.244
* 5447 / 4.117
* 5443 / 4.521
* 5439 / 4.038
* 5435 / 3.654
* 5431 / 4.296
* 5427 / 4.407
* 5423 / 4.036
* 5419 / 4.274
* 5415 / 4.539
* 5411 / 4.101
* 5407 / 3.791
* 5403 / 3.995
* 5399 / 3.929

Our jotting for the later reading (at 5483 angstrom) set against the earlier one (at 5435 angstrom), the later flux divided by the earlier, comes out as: 1.16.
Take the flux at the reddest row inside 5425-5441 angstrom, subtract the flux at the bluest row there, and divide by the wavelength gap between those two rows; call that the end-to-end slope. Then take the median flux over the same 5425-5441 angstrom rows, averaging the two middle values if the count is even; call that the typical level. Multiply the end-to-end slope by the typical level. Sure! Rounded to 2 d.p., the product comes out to -0.13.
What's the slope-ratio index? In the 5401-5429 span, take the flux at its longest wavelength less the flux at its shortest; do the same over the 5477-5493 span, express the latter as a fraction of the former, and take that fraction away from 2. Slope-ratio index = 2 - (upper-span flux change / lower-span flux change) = 1.8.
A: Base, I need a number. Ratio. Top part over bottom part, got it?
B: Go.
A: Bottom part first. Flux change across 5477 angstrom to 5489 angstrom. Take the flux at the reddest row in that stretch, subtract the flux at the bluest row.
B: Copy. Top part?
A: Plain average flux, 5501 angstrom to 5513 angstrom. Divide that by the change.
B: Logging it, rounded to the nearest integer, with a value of 13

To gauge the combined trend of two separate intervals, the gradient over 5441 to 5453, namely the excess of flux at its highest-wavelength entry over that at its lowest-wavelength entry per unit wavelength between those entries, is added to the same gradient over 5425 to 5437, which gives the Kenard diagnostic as -0.129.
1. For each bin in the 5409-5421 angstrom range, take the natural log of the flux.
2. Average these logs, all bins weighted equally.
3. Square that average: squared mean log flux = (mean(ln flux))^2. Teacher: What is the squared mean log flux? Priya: 2.13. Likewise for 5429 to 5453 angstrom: 2.02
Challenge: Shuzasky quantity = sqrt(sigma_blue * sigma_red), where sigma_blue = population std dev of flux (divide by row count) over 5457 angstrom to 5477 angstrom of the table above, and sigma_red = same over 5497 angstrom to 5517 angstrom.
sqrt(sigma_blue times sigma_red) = 0.225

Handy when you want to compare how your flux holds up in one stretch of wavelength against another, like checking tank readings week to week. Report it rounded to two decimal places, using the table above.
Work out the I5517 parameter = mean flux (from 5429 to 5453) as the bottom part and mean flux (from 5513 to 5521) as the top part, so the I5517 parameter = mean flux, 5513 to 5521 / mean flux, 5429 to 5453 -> 1.02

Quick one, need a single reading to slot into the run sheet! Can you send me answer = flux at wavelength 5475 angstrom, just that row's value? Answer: 3.901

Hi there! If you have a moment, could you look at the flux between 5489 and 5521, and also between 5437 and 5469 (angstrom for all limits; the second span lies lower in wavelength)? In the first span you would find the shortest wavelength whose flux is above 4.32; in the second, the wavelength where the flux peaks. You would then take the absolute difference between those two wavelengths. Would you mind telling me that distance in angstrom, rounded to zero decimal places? 52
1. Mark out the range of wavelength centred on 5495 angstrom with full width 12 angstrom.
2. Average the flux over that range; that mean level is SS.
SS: 4.36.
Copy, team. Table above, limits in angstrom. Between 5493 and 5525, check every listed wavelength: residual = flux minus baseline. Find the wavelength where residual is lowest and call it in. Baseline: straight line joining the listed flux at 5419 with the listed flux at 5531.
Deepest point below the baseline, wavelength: 5507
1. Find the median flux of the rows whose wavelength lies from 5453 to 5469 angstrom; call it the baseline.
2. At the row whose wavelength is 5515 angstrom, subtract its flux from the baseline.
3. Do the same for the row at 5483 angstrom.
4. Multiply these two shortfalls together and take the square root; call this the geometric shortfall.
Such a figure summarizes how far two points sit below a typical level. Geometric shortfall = 0.16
